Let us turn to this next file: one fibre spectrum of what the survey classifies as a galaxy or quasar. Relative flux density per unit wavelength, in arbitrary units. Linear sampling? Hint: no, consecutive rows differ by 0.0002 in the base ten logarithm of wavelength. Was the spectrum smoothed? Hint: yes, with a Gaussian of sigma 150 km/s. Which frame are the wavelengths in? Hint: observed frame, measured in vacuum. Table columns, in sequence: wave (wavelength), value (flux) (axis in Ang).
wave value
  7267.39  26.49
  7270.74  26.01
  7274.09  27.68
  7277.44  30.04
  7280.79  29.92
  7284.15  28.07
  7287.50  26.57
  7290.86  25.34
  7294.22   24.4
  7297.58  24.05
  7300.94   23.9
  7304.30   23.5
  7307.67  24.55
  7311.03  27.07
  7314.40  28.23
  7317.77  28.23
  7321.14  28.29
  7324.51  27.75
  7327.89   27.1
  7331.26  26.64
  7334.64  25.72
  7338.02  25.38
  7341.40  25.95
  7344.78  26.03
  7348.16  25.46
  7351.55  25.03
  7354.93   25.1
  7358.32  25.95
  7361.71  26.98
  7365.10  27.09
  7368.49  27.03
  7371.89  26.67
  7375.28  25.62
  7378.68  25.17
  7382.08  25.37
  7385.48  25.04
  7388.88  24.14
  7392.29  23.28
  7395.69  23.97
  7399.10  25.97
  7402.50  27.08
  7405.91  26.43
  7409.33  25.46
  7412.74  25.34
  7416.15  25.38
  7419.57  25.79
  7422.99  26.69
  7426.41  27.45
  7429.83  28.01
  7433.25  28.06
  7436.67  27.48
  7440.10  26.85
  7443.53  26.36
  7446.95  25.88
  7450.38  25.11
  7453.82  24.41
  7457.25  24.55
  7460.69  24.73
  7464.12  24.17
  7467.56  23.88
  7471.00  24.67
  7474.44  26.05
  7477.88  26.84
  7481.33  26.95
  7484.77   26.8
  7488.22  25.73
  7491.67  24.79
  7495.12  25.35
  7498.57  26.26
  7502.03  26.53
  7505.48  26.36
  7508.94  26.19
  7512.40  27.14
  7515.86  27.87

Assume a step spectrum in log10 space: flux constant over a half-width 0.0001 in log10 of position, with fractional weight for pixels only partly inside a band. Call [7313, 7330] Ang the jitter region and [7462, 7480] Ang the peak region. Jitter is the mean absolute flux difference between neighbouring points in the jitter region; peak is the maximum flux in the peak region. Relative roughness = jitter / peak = 0.012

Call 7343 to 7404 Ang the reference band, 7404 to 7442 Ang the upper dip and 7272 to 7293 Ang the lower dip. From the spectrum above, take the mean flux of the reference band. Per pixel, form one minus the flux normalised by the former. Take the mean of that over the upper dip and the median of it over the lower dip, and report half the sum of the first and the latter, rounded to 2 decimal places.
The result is -0.06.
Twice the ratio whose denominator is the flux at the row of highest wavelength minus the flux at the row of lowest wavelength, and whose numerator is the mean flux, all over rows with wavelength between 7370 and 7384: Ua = -40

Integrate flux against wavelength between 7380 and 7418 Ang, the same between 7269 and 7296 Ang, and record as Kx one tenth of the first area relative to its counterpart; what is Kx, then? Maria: 0.13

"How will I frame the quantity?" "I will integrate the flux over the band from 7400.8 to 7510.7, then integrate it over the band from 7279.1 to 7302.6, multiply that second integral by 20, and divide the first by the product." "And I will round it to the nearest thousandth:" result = 0.233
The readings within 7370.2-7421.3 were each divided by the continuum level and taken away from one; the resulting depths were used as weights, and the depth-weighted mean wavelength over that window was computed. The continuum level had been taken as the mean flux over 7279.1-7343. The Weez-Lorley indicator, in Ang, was 7394.2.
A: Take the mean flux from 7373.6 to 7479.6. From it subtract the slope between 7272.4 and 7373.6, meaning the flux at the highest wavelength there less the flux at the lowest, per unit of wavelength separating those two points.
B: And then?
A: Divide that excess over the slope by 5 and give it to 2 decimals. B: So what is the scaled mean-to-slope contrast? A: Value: 5.13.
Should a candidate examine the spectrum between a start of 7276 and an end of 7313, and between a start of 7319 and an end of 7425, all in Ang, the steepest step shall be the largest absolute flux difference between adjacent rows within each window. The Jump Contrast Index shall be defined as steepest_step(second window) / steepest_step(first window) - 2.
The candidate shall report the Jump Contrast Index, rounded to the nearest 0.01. -1.21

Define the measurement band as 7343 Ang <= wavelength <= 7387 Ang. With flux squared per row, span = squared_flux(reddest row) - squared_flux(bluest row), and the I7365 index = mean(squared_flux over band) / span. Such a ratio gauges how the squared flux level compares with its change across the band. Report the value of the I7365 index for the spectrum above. -13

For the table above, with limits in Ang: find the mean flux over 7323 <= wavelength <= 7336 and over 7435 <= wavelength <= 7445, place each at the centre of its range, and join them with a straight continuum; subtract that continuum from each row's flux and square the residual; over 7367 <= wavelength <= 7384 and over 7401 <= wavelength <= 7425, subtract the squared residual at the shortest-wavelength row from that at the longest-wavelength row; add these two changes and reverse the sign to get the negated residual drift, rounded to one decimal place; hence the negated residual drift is -2.1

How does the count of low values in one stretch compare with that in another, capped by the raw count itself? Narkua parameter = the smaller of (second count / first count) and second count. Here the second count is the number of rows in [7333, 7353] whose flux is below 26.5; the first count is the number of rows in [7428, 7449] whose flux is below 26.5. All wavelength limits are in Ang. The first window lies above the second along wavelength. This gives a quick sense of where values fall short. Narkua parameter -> 3.0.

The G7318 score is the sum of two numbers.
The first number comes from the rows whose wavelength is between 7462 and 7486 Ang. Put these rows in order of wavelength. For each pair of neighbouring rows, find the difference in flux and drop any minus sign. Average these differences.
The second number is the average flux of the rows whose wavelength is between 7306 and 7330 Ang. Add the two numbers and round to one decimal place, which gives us 27.9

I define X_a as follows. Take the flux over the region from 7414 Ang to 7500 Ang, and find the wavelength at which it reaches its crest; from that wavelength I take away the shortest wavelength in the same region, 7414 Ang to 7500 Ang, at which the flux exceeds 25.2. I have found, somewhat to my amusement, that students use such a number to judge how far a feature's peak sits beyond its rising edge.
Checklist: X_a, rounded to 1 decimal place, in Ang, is 17.1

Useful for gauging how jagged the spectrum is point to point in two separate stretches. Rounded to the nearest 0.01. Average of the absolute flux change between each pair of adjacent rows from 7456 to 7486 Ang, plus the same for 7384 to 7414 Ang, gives 1.44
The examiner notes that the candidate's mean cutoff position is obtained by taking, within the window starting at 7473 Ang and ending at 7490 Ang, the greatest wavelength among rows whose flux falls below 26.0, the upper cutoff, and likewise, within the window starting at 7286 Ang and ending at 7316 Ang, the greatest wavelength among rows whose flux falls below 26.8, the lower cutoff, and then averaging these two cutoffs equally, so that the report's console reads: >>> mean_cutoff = 7397.9 Ang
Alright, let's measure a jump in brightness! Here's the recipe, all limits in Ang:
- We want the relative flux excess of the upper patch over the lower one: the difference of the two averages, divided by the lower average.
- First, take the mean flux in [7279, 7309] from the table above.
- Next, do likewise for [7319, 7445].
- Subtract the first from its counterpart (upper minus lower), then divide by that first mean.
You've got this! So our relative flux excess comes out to 0.02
